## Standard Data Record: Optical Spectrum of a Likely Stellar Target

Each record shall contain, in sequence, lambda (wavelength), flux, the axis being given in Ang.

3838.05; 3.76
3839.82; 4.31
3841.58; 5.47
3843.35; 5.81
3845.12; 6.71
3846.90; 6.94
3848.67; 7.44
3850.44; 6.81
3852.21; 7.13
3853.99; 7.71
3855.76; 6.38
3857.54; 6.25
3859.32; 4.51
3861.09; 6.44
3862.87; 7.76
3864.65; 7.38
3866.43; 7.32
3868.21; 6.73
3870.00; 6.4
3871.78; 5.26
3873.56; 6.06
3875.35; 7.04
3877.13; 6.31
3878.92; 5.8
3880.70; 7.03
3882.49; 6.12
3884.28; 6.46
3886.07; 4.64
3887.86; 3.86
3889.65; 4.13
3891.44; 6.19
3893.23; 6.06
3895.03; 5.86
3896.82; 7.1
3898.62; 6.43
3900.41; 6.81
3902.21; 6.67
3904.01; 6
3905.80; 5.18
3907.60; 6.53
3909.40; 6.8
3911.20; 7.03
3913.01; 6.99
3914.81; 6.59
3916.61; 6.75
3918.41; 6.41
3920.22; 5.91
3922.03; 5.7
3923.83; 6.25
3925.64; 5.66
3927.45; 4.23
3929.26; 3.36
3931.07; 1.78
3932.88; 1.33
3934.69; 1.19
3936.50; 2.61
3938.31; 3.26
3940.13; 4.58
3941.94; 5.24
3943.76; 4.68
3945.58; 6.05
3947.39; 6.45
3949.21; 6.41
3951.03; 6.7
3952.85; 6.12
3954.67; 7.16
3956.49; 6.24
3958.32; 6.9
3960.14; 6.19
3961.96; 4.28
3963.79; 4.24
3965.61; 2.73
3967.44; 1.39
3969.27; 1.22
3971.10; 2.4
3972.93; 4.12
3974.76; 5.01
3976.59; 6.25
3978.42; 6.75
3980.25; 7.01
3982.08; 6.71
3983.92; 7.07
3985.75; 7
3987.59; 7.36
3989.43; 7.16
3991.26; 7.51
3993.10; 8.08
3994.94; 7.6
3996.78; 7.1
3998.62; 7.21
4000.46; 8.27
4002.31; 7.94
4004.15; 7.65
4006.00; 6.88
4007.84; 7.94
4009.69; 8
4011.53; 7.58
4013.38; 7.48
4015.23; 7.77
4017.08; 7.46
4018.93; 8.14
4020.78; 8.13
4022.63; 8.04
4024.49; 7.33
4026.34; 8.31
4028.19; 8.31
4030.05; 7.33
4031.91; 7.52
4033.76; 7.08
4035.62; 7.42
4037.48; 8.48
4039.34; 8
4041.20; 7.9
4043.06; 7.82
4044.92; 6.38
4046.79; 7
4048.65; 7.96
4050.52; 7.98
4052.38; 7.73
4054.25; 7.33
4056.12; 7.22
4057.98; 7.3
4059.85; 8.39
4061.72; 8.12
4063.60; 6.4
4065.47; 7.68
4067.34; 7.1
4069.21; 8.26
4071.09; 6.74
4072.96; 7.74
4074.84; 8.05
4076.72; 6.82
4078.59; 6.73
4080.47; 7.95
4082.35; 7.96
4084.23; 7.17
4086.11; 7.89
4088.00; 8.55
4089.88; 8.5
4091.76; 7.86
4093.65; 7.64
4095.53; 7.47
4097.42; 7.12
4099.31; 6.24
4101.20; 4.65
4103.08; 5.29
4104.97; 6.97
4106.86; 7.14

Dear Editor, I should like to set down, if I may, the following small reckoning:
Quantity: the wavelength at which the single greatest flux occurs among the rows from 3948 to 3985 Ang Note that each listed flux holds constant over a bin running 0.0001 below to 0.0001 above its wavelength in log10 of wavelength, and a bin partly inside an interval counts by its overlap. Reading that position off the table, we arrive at 3954.67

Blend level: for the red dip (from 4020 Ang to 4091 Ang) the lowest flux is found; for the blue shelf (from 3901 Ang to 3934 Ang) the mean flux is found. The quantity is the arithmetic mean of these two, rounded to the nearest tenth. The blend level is 5.9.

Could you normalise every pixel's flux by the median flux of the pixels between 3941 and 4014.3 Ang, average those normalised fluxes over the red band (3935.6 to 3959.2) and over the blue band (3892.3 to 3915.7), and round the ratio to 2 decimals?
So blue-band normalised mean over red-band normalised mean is 1.16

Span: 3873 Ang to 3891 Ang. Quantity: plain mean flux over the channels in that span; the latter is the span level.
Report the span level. 5.75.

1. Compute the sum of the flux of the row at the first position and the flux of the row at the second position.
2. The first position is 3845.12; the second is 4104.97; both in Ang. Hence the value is 13.7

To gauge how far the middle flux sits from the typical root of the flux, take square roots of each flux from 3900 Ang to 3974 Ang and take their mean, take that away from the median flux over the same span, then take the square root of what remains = 1.93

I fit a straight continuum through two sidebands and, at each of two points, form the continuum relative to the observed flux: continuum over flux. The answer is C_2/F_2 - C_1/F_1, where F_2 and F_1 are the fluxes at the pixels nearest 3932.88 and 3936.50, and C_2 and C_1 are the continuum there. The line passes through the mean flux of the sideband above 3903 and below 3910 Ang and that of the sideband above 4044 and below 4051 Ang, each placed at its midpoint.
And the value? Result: 2.3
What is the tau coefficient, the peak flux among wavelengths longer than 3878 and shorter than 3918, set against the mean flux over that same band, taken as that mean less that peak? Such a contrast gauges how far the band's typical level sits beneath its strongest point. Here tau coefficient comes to -1.0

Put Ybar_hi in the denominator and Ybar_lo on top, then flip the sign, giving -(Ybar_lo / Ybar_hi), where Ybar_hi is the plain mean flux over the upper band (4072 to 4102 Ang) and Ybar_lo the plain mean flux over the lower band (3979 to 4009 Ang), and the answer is -1.00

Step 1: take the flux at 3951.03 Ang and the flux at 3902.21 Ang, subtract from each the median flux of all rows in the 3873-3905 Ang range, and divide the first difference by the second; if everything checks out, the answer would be 1.1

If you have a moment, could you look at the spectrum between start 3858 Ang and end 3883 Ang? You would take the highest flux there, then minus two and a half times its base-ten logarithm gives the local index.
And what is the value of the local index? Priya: -2.22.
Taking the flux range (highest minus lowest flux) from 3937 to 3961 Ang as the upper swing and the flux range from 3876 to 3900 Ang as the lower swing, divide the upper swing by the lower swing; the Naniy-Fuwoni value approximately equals 1.2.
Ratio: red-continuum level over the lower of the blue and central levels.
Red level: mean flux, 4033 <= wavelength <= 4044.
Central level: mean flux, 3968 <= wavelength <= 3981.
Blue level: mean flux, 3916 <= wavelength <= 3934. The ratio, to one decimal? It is 1.7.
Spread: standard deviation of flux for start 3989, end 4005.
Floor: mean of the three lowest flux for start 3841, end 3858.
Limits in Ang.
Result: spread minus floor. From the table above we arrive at -5.4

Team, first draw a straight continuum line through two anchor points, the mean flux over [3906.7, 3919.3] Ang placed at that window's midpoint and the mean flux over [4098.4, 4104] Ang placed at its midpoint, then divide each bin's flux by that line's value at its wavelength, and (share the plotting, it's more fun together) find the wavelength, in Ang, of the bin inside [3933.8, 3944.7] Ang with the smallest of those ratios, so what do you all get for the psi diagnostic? 3934.69 Ang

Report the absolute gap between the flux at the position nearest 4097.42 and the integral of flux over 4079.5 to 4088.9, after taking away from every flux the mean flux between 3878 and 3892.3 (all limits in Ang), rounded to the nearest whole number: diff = 21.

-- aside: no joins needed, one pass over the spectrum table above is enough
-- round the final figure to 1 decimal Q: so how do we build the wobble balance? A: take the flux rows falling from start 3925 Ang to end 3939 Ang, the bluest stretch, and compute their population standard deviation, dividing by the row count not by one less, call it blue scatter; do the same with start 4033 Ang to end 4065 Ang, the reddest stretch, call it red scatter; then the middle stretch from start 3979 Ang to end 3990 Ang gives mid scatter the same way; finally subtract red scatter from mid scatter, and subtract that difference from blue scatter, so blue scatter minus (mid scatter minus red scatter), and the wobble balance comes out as 1.8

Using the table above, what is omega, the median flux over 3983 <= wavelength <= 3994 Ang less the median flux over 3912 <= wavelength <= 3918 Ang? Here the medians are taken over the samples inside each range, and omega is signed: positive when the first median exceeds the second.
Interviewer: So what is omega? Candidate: 0.51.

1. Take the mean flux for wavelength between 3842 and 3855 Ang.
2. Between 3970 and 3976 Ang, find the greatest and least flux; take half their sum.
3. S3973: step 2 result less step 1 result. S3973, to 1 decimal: -3.2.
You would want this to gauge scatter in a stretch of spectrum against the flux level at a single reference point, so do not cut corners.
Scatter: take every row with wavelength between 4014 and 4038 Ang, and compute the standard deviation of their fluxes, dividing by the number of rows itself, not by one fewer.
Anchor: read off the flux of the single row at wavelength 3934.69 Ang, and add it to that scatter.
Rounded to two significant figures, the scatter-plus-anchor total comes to 1.6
